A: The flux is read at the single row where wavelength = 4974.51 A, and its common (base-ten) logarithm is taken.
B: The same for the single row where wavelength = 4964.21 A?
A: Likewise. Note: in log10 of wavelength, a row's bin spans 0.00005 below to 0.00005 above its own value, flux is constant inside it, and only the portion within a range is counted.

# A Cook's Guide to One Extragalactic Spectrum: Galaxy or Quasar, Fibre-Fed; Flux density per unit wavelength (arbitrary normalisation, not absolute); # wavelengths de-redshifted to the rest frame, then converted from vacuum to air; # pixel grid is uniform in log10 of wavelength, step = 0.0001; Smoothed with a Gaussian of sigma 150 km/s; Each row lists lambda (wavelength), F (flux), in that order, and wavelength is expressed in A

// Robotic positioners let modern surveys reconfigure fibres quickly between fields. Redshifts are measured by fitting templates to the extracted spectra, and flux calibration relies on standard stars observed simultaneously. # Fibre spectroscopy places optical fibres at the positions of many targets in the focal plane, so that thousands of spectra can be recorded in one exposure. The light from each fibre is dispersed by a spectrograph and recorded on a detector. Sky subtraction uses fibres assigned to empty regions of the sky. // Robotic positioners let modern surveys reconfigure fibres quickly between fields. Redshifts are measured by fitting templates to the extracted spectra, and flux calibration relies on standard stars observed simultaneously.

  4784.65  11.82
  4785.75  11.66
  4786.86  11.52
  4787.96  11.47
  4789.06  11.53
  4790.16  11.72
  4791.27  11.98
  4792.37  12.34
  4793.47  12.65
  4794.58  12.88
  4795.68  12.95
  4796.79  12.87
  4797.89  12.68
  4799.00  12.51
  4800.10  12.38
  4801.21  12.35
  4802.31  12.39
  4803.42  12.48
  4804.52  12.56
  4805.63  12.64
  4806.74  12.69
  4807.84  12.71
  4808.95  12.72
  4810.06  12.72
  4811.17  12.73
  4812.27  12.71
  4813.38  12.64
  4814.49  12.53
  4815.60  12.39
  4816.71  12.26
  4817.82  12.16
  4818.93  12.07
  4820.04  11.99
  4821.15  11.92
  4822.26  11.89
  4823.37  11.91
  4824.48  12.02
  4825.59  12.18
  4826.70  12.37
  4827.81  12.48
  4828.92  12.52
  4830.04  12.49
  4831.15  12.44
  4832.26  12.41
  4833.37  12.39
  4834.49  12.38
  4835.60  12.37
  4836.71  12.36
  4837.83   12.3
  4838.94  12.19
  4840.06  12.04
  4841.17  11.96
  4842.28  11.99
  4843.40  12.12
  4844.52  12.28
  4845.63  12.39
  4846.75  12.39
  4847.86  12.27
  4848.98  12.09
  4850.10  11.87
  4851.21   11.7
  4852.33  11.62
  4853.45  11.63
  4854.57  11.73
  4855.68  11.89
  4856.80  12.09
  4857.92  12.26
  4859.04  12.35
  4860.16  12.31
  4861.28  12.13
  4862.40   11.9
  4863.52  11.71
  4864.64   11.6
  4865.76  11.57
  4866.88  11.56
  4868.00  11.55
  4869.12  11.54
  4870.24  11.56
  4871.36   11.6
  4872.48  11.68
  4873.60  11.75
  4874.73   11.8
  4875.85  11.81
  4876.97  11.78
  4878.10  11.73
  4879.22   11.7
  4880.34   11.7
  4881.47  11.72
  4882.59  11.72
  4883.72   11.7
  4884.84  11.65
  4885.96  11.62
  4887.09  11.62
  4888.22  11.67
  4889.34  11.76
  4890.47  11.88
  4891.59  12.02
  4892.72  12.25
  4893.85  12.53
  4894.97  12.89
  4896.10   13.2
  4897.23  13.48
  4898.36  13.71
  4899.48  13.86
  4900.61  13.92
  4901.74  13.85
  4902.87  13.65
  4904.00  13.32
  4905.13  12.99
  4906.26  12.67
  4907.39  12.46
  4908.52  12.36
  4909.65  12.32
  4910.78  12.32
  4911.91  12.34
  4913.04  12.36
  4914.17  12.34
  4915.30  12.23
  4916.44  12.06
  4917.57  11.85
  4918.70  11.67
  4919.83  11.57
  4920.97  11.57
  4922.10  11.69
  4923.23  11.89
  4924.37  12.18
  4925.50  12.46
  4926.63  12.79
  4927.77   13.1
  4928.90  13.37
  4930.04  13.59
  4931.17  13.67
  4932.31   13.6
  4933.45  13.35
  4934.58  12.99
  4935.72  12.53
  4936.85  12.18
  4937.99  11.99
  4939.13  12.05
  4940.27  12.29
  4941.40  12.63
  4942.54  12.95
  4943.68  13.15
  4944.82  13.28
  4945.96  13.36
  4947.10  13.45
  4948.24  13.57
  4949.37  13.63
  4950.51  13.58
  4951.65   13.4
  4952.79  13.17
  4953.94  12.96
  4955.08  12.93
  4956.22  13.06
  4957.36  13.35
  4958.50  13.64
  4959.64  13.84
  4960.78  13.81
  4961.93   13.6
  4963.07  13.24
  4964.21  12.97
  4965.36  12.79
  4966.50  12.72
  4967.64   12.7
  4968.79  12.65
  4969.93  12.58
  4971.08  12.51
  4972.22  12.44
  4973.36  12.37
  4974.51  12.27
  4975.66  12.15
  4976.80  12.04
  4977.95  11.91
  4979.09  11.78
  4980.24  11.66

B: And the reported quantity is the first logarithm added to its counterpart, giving 2.20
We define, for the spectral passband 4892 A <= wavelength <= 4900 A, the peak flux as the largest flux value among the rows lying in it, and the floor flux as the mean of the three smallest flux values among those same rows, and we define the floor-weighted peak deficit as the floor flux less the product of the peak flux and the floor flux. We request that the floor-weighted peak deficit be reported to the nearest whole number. -161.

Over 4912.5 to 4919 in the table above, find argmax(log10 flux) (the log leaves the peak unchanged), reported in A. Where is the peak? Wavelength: 4913.04 A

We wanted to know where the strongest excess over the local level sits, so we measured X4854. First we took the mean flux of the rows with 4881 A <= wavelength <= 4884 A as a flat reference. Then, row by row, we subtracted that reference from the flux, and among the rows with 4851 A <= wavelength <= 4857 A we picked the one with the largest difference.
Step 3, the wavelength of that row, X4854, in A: 4856.80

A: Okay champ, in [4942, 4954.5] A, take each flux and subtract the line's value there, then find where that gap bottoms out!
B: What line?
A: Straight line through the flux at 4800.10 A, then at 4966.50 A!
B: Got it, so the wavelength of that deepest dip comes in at 4953.94 A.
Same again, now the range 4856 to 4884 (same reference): 4869.12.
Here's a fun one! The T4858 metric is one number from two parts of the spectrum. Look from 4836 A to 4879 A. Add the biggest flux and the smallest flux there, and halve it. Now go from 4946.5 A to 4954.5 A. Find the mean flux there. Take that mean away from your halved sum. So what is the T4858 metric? -1.43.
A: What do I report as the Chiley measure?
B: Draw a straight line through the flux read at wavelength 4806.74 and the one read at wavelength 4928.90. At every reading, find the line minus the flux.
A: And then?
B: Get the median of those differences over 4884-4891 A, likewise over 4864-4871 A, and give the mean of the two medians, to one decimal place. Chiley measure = 1.5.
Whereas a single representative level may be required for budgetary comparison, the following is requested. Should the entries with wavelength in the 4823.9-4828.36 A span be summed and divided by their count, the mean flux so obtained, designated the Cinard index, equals 12.3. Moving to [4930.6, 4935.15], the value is 13.4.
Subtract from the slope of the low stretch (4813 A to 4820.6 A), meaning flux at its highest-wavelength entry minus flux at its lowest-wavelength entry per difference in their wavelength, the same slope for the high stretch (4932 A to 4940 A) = 0.13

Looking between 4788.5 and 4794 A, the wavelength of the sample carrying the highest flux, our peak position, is 4793.47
